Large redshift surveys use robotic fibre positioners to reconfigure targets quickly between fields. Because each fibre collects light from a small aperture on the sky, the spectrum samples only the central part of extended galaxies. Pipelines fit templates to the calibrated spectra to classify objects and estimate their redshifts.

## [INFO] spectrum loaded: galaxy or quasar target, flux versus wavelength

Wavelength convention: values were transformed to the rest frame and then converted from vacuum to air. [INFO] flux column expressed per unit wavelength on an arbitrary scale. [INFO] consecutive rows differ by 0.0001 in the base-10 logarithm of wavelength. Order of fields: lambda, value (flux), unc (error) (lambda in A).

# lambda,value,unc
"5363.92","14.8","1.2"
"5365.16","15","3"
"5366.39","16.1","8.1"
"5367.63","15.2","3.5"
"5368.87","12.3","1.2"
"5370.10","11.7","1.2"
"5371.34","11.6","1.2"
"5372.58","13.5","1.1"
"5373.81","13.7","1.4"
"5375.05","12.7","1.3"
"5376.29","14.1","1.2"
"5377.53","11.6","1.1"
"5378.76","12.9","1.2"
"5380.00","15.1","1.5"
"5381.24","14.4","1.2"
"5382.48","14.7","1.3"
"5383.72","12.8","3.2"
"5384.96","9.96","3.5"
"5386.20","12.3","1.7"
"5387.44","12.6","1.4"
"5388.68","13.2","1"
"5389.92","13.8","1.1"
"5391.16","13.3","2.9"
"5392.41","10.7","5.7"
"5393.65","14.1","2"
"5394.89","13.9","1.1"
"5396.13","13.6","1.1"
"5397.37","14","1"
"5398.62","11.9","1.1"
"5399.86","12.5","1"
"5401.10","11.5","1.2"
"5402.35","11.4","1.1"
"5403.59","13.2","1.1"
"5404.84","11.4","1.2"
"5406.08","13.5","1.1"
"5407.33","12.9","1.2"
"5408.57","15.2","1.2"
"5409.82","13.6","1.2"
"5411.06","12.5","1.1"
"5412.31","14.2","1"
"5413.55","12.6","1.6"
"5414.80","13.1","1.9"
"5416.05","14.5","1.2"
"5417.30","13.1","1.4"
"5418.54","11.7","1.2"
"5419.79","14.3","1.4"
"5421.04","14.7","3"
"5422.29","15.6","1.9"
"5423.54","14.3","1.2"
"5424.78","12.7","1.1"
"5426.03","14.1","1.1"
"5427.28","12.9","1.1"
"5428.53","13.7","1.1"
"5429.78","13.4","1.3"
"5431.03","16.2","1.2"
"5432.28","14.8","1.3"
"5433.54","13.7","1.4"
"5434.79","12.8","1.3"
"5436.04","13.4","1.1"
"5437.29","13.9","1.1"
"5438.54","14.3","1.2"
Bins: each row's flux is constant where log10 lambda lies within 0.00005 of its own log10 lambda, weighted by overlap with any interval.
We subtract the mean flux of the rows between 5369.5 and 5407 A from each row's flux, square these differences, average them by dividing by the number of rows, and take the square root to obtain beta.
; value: 1.2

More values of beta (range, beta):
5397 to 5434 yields 1.2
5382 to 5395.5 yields 1.4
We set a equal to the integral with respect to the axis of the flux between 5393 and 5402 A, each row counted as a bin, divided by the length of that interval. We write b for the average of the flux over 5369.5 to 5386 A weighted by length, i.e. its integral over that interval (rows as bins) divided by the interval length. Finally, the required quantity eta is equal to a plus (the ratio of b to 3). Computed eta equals 17.34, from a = 13.0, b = 13.0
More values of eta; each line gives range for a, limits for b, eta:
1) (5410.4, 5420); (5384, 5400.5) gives 17.47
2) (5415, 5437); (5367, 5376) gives 18.19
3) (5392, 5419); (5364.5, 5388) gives 17.41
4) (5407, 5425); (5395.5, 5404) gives 17.90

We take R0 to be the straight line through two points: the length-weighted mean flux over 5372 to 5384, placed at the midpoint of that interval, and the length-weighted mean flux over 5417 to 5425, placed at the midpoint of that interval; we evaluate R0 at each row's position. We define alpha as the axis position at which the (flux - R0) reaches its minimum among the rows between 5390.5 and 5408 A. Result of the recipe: 5392.41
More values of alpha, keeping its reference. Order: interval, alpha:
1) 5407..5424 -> 5418.54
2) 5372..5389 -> 5384.96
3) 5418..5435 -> 5418.54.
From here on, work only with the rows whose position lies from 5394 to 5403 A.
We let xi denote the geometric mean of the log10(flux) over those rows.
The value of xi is 1.10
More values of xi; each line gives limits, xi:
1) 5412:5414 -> 1.13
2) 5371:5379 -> 1.11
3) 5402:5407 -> 1.09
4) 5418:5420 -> 1.11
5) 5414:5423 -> 1.14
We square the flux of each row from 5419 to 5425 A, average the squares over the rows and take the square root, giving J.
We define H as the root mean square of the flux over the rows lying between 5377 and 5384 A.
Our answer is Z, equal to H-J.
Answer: -0.7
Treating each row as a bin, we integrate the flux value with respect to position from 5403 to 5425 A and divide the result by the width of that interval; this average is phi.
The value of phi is 13.52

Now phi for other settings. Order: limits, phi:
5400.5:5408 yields 12.33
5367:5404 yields 12.94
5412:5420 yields 13.28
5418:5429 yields 13.80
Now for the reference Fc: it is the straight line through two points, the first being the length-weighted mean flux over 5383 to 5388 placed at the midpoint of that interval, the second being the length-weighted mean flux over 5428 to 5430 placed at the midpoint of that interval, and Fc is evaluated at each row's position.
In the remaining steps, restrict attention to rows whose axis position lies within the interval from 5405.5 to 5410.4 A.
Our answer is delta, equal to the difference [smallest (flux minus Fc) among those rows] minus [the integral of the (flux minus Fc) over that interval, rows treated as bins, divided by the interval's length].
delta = -0.88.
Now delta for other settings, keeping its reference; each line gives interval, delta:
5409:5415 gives -0.74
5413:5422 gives -1.85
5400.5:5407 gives -0.87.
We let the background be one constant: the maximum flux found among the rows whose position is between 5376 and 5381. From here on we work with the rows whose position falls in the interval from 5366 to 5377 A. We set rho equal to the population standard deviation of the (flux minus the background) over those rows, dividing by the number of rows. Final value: 1.5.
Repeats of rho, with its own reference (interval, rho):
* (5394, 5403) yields 1.1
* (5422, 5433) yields 1.1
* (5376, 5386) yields 1.6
